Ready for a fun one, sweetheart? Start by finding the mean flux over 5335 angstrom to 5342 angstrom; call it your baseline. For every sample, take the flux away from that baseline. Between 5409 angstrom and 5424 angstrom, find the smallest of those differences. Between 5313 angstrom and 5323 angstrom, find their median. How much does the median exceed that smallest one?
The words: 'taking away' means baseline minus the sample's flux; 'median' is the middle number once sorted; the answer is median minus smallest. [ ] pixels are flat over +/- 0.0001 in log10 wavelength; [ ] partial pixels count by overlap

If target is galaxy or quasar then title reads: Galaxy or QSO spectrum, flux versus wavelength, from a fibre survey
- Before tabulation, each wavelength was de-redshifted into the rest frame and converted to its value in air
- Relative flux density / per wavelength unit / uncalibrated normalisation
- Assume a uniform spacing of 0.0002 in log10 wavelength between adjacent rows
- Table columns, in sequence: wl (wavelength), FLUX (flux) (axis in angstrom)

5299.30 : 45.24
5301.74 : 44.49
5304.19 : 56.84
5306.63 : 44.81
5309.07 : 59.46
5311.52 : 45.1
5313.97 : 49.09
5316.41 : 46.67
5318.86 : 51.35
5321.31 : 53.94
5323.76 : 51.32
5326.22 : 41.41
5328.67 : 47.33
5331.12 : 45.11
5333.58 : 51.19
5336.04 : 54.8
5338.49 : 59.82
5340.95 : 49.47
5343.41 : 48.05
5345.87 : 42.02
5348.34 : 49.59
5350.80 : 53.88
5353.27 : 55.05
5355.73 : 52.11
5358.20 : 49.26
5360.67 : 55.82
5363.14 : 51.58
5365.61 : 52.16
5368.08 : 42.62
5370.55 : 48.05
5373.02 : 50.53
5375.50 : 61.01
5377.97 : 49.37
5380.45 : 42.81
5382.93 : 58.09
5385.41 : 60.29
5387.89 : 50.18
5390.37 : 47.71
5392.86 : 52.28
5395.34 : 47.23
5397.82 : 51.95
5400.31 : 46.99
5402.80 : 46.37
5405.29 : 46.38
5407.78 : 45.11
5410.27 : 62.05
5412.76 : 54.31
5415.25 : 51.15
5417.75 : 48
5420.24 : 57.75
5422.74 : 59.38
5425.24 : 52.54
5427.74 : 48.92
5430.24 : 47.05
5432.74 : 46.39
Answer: 12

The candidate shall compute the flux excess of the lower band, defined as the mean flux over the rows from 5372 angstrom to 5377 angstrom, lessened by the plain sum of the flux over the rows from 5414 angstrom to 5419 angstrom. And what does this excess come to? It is -43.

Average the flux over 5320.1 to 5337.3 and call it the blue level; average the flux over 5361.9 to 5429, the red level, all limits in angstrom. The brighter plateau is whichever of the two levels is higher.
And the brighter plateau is 51.3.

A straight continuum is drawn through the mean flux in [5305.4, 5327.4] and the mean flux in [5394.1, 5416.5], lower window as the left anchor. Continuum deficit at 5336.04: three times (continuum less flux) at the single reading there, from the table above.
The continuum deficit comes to -16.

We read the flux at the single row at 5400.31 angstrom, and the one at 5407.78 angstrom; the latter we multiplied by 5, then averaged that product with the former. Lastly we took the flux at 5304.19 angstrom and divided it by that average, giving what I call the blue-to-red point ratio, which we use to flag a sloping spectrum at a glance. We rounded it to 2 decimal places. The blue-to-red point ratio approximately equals 0.42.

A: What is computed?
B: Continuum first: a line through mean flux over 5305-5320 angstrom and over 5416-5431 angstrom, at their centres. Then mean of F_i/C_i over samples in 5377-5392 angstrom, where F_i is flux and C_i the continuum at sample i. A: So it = 1.00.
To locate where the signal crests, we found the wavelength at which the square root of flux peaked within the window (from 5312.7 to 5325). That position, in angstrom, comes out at 5321.31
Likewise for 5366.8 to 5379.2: 5375.50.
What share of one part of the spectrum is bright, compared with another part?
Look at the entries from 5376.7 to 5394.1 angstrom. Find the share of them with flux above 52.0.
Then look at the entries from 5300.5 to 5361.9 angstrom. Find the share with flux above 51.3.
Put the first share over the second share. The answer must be 1.0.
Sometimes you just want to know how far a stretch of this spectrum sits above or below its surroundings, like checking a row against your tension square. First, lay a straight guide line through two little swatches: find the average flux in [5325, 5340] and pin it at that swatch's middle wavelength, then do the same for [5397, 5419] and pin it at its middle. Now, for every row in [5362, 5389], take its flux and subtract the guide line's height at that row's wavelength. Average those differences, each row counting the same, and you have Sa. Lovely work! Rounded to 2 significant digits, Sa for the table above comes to 1.4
